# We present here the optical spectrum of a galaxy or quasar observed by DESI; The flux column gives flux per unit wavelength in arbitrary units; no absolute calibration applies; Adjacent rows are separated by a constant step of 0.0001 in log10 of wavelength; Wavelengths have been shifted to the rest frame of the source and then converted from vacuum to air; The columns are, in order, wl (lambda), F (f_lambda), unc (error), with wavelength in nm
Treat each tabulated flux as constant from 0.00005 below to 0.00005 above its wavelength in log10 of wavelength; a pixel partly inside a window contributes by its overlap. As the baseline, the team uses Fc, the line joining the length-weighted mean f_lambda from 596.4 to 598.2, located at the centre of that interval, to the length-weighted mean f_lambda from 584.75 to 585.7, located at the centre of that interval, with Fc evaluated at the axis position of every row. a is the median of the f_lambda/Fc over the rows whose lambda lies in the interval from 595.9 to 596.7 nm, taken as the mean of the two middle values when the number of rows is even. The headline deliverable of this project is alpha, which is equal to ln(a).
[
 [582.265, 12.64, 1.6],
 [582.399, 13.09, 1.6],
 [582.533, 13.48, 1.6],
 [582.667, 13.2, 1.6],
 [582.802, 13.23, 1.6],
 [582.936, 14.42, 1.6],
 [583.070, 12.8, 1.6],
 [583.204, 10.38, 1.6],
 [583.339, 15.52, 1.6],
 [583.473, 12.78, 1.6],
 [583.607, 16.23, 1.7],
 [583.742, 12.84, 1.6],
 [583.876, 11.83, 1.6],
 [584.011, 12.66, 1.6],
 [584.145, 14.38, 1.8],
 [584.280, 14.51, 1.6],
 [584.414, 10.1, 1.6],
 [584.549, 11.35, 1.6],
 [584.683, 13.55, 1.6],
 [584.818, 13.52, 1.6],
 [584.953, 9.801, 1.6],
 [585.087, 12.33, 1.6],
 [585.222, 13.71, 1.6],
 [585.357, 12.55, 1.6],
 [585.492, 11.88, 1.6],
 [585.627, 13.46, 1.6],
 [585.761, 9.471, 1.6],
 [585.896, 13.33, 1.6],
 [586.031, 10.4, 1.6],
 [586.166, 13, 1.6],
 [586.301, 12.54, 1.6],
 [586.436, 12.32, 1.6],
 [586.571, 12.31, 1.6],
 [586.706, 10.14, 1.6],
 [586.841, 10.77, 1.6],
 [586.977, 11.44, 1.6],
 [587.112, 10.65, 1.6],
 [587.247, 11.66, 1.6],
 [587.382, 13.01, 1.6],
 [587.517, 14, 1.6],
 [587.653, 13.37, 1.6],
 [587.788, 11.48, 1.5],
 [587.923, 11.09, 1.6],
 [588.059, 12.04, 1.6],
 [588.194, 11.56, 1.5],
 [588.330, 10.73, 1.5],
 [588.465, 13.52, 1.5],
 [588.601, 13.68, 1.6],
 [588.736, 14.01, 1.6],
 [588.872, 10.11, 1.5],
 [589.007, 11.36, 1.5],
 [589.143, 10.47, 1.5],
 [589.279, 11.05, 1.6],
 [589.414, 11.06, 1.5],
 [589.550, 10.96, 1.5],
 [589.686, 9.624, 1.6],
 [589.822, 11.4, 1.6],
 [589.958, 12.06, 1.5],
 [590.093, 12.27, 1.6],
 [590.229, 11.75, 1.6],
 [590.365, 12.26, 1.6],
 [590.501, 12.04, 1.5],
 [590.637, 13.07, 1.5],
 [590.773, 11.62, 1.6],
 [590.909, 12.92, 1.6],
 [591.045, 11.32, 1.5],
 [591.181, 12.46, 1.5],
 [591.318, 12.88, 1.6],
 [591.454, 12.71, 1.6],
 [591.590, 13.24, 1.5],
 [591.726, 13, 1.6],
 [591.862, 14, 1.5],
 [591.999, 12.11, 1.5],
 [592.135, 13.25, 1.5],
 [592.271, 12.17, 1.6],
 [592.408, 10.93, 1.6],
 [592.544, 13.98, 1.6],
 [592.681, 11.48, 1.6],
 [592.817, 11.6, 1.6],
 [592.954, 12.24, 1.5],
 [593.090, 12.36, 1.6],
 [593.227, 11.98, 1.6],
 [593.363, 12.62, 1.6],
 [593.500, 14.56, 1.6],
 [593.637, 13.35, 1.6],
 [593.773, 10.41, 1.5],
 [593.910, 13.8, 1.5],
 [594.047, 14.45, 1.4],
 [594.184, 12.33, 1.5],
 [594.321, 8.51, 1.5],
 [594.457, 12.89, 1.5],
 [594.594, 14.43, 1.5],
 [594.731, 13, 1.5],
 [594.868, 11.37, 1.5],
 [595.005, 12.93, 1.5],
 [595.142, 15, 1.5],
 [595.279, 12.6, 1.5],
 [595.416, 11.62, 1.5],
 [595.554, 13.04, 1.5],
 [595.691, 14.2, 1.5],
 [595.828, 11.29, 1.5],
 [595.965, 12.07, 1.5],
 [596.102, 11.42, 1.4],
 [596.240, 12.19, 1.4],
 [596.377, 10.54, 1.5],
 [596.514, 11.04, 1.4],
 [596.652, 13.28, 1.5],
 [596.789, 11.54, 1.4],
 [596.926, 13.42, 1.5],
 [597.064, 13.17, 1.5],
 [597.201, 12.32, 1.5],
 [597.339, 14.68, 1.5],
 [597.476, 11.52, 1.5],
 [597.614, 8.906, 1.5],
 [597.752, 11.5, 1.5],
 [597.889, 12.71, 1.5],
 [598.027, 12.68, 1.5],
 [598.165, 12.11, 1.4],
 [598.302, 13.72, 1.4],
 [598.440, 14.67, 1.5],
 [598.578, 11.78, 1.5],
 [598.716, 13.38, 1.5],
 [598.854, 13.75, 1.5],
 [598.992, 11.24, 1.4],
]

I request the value -0.04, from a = 0.96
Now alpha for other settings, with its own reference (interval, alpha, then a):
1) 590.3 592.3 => 0.03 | 1.03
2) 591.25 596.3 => 0.03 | 1.03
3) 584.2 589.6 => -0.05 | 0.95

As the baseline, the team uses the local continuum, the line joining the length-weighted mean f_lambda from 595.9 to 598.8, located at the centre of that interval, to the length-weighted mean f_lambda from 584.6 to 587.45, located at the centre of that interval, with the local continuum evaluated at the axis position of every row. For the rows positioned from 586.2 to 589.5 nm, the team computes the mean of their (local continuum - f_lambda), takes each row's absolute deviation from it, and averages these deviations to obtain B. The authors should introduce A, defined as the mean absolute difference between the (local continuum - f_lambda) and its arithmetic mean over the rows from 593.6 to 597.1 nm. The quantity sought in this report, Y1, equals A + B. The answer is 2.2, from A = 1.17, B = 1.03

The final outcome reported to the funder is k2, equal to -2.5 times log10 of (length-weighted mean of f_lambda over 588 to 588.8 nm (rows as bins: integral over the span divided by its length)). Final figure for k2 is -2.75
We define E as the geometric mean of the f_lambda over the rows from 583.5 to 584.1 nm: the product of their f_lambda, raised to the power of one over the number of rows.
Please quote 13.3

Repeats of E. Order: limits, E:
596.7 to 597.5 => 12.7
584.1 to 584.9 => 12.8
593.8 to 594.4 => 12.0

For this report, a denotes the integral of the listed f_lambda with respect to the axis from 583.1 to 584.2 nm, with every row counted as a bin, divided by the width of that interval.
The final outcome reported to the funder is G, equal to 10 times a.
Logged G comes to 133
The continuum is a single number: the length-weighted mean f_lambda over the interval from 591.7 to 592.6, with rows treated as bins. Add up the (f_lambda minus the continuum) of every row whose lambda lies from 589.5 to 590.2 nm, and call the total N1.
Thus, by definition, -7.4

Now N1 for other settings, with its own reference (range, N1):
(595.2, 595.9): -1.0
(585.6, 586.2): -4.1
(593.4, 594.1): 2.8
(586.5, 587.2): -8.4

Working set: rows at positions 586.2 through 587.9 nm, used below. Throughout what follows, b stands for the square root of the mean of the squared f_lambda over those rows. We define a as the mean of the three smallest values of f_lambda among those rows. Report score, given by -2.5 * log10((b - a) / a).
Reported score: 2.1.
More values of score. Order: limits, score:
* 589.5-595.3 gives 1.3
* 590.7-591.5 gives 3.4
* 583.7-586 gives 1.4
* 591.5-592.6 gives 2.5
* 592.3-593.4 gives 2.8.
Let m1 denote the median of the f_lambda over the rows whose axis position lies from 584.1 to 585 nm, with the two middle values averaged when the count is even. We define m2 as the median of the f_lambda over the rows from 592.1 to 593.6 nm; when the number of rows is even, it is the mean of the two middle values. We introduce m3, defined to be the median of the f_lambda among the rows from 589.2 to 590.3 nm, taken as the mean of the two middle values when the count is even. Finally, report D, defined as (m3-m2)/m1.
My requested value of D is -0.07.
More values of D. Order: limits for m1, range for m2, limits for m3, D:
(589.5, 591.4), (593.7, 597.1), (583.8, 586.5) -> 0.00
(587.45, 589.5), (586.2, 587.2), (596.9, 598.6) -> 0.11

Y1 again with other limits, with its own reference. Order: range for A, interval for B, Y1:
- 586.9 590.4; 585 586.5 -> 1.9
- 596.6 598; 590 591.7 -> 1.6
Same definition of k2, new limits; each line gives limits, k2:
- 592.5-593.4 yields -2.72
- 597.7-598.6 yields -2.77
